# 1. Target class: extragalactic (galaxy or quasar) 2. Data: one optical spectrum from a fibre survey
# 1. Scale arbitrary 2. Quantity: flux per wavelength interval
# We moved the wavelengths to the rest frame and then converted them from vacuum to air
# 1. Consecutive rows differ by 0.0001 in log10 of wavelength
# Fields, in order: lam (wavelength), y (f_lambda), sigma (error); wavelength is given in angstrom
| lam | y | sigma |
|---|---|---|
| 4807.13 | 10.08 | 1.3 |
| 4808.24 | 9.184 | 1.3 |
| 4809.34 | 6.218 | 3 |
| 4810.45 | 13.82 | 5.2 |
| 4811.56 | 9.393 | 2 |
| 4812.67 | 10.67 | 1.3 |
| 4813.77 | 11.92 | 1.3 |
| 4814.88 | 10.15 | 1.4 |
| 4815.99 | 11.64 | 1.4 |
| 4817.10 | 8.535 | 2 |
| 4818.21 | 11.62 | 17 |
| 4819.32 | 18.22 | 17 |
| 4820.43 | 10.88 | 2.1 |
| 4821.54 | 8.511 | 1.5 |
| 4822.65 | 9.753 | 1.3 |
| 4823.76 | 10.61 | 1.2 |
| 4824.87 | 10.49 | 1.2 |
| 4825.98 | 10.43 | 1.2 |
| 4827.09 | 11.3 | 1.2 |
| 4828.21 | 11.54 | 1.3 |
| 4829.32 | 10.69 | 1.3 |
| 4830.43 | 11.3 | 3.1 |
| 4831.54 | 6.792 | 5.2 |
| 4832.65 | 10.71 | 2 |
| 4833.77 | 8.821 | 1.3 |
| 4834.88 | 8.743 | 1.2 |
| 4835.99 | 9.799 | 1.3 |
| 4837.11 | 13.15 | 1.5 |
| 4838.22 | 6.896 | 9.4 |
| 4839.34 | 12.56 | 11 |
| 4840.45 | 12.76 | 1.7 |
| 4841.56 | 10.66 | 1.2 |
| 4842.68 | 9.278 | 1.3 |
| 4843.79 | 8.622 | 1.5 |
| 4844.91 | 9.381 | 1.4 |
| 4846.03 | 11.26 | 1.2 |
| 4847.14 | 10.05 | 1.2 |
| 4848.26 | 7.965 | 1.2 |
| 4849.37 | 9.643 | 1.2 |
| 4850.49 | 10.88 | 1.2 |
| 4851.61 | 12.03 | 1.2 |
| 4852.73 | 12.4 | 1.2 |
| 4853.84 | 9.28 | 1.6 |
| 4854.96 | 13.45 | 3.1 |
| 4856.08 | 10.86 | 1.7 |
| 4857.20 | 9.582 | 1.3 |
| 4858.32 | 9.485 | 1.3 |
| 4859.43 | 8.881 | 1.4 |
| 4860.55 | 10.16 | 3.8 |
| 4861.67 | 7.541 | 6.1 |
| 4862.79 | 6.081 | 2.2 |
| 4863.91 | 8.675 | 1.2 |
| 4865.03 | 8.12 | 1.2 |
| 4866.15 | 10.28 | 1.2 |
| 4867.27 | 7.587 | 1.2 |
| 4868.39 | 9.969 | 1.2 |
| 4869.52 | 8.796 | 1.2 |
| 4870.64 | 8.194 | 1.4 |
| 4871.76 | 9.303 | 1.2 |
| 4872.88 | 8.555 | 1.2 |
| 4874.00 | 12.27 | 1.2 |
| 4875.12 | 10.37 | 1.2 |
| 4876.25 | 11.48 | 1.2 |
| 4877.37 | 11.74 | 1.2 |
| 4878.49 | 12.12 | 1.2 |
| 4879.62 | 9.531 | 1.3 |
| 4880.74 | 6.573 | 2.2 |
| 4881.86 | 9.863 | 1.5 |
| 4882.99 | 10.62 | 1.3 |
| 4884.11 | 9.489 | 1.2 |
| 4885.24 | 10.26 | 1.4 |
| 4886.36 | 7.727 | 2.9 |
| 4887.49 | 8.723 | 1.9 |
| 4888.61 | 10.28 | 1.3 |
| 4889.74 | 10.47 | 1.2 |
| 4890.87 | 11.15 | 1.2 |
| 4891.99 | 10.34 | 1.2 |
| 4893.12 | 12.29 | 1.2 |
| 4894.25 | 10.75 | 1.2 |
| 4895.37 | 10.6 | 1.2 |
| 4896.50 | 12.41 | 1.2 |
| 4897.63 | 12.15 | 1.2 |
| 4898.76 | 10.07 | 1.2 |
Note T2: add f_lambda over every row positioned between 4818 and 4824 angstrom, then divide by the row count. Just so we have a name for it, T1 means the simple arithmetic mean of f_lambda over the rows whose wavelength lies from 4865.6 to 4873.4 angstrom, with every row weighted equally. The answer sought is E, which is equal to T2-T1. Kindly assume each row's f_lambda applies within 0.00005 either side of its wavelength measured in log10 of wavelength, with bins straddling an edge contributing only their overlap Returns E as 2.6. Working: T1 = 9.0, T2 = 11.6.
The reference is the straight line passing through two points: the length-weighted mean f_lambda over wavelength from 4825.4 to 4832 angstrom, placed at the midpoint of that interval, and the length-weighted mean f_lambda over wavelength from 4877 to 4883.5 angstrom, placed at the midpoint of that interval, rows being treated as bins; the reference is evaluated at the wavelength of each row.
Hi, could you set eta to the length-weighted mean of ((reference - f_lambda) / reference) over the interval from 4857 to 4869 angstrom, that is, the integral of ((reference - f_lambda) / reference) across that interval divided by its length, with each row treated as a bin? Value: 0.139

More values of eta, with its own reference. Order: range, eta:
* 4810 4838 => -0.028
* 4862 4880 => 0.053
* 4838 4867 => 0.033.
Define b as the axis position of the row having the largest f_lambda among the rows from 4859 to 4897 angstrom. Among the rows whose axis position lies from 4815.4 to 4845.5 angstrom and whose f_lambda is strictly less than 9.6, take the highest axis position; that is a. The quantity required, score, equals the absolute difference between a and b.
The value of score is 51.6 angstrom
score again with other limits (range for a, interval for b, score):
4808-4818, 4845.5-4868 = 37.9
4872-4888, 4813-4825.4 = 68.2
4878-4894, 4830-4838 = 50.4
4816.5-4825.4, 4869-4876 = 52.5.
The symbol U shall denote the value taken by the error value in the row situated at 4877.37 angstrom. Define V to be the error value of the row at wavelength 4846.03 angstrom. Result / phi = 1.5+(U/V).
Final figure 2.50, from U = 1.20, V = 1.2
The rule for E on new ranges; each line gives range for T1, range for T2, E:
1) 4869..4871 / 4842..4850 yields 1.0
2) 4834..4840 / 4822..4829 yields 0.5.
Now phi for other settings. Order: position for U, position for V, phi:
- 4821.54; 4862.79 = 2.18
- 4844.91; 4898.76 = 2.67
